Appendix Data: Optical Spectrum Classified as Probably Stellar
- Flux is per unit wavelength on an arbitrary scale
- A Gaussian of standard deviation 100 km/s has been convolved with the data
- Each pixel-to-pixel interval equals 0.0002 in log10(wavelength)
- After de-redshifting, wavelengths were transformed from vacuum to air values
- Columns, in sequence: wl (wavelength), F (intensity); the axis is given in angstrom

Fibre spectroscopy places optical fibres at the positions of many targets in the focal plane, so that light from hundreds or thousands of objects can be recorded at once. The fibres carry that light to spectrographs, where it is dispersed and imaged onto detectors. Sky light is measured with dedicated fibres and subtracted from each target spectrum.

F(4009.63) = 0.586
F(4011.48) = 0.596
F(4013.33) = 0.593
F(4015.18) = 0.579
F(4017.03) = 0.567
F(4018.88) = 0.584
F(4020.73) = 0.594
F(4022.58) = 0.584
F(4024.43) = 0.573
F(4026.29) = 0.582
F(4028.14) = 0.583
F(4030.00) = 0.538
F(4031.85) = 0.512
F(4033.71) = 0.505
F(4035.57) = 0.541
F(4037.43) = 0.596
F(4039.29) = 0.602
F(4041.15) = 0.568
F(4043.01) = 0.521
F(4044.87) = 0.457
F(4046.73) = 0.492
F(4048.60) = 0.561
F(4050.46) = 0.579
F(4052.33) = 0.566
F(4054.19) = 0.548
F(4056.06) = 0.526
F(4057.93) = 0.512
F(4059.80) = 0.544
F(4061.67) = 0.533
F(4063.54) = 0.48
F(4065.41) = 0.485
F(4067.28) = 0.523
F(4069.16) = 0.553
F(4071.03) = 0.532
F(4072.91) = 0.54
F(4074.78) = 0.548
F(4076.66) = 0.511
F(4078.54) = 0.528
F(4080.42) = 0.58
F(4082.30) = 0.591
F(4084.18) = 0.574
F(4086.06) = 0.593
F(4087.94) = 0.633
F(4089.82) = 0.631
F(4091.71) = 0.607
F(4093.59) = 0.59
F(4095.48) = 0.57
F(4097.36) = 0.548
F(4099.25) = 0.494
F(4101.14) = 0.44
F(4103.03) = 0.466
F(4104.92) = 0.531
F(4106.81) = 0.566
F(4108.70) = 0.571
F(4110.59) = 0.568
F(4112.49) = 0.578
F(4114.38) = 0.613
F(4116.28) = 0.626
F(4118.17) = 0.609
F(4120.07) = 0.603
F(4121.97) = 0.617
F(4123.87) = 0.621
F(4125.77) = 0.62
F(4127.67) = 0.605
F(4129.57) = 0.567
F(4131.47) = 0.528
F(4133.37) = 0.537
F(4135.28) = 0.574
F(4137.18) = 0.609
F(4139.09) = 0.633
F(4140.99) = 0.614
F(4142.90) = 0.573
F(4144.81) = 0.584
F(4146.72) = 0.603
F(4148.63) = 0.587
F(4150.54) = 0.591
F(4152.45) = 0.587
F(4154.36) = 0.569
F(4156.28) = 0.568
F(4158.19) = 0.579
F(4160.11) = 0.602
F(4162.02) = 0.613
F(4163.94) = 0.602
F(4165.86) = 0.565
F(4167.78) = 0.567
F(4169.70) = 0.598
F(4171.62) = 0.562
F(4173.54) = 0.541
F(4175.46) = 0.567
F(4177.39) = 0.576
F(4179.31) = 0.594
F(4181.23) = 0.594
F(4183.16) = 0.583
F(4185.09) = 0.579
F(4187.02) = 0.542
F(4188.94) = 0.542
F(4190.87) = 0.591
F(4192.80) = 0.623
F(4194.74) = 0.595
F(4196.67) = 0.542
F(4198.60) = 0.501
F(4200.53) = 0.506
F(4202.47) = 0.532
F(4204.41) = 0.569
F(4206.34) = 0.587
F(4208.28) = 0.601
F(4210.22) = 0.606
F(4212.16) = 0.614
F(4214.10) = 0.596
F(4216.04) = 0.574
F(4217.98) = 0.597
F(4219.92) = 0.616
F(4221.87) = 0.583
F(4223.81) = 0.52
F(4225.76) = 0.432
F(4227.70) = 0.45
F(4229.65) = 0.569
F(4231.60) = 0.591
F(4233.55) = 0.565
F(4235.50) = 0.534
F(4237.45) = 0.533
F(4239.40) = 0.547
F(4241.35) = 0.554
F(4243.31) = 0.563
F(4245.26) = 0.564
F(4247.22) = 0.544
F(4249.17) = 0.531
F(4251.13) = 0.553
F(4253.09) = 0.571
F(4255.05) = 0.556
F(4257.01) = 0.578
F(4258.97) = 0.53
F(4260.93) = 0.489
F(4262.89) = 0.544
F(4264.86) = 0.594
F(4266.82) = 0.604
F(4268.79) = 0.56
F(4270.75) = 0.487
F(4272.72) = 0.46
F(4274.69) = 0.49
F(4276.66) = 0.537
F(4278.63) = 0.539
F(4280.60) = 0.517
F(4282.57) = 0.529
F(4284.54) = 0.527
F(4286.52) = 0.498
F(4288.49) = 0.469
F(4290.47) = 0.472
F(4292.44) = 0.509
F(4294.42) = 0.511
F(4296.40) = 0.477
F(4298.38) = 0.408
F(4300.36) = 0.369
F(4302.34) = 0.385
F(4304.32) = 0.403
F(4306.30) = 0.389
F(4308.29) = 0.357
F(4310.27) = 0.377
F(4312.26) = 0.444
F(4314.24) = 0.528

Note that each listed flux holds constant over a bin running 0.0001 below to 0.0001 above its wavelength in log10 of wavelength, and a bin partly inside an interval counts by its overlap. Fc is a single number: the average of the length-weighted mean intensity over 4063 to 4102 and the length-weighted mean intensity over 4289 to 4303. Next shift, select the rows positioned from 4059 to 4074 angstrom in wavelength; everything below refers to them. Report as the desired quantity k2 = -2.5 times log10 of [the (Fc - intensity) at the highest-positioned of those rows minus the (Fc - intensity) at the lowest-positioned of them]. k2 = 6.0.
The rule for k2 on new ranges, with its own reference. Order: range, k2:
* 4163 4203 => 2.9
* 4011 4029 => 4.7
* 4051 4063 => 3.7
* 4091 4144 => 3.7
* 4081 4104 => 2.3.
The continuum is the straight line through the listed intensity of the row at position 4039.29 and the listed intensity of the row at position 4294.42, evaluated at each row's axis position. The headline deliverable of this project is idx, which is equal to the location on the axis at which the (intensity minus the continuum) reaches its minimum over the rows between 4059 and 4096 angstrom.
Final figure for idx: 4063.54 angstrom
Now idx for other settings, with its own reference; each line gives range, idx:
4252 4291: 4272.72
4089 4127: 4101.14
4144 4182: 4173.54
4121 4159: 4131.47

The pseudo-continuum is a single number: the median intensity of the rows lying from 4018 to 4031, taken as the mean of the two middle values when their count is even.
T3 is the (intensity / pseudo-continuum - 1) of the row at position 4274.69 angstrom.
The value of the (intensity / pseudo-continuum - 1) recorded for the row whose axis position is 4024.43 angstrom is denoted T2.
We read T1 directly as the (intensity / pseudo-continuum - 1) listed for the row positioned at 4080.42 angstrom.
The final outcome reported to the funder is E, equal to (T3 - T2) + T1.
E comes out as -0.1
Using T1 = -0.01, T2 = -0.017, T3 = -0.16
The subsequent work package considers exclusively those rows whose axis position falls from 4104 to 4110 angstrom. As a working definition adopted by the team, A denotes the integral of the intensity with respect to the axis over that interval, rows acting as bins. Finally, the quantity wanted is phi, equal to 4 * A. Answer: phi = 13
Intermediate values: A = 3.3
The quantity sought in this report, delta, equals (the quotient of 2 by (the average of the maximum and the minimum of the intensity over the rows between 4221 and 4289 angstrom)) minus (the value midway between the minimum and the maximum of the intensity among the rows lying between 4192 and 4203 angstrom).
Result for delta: 3.3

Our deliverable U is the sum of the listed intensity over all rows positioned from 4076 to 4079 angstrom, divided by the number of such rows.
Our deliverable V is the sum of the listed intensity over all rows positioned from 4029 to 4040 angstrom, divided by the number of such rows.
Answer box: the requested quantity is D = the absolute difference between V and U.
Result 0.0295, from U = 0.52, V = 0.55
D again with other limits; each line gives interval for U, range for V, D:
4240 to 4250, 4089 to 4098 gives 0.0380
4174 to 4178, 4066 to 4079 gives 0.0379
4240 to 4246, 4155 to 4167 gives 0.0278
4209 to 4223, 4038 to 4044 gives 0.0343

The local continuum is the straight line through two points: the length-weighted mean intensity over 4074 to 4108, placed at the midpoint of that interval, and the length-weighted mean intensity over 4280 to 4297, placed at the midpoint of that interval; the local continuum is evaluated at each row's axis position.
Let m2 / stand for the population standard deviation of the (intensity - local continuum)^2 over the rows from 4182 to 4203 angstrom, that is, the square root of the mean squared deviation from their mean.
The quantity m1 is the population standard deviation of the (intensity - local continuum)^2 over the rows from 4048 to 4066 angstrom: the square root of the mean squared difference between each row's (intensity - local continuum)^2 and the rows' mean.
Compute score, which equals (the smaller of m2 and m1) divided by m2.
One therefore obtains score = 0.90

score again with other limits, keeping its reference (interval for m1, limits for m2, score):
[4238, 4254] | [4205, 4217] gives 0.53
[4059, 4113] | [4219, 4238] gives 1.00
